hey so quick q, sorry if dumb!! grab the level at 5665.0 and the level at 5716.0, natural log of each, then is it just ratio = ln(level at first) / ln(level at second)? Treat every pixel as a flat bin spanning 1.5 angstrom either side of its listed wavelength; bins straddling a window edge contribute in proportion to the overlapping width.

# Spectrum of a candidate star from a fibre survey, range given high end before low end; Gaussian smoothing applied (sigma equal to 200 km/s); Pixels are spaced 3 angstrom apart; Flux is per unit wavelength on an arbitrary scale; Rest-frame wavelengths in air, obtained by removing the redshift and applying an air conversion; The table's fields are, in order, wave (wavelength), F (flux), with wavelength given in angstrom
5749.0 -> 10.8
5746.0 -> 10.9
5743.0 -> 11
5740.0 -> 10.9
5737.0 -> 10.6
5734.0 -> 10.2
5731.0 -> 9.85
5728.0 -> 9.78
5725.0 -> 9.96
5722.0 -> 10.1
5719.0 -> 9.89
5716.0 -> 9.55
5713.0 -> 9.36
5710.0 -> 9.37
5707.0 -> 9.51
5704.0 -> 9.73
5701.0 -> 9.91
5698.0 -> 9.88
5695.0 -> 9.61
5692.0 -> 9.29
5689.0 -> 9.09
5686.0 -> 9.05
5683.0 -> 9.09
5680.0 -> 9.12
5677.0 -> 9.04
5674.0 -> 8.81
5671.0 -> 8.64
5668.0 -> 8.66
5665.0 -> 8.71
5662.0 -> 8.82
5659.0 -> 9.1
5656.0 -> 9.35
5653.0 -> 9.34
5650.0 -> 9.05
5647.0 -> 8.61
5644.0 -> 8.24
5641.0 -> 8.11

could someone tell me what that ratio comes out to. 0.959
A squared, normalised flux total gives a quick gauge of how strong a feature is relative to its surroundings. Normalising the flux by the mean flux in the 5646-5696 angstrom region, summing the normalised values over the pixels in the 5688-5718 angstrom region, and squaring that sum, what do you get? 112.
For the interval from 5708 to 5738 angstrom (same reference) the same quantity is 120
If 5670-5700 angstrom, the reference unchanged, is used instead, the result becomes 103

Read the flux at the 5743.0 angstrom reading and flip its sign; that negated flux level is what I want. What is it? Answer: -11.0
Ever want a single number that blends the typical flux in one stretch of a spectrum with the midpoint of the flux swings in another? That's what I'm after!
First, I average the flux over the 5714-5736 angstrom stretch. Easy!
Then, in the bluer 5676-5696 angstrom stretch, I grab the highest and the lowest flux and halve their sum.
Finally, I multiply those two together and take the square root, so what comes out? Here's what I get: 9.61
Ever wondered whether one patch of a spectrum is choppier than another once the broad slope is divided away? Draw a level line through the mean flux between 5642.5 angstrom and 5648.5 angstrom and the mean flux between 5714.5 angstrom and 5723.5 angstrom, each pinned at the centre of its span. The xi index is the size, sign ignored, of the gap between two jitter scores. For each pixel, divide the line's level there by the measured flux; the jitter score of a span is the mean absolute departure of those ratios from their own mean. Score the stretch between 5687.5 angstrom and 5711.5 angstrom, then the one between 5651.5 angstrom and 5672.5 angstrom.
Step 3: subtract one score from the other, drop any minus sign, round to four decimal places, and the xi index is 0.0163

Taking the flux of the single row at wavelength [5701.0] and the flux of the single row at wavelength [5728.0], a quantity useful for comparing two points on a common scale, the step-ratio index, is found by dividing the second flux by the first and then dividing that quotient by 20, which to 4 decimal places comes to 0.0493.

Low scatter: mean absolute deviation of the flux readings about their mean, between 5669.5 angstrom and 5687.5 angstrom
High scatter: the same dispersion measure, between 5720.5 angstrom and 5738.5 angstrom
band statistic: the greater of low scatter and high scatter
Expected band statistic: 0.218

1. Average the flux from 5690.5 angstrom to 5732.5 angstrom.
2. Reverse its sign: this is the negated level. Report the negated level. -9.7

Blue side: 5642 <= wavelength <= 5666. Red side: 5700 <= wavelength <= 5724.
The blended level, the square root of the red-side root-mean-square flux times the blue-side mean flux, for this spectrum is 9.3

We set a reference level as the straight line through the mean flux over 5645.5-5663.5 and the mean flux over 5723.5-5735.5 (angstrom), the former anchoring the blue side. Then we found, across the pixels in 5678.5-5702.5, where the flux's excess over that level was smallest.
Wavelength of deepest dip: 5686.0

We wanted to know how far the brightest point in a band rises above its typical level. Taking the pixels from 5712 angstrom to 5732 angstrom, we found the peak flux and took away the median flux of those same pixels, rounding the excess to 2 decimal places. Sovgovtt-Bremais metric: 0.25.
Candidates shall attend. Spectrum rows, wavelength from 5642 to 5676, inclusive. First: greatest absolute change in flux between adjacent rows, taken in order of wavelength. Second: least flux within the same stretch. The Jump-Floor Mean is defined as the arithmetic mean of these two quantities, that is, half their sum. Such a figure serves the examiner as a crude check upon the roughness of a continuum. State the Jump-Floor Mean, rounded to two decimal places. 4.34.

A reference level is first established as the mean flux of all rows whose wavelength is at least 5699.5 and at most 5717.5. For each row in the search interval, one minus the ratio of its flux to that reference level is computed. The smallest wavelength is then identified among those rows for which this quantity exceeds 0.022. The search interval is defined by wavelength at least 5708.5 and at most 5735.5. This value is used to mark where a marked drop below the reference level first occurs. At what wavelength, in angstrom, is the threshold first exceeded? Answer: 5713.0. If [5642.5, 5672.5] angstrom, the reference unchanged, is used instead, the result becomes 5644.0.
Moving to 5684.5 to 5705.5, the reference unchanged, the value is 5686.0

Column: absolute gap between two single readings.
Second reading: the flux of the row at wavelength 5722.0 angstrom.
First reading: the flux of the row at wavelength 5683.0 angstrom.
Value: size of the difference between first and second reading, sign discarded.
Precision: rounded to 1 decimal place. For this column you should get 1.0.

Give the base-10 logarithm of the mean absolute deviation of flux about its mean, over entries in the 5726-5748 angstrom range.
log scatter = -0.35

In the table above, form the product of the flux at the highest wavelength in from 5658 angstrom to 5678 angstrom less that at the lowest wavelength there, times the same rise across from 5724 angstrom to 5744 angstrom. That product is -0.1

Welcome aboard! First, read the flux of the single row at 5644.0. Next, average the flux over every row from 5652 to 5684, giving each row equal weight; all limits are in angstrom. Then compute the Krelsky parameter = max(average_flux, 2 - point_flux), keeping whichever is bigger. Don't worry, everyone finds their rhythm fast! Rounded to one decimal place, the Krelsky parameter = 9.0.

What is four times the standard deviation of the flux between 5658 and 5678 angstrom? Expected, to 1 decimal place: 0.7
